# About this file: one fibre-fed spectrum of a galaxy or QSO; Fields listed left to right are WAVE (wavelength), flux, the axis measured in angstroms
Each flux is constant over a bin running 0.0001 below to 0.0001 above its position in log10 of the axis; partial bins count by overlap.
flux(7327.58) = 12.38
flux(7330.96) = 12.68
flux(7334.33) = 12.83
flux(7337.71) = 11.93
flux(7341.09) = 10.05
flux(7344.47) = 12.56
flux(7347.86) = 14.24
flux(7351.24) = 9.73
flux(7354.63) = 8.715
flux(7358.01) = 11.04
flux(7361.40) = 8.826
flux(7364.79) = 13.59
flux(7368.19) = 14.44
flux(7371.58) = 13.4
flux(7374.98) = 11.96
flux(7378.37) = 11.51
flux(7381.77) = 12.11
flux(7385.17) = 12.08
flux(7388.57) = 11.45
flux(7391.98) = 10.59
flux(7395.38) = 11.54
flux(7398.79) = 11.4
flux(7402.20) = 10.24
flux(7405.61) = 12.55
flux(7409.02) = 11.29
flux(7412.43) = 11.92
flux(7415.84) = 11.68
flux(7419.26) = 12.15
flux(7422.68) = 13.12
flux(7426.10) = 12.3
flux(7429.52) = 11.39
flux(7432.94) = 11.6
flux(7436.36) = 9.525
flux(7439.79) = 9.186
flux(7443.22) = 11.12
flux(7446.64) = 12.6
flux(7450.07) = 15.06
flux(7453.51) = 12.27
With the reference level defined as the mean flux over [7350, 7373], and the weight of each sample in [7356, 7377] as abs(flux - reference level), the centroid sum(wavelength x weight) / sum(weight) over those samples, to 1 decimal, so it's 7366.5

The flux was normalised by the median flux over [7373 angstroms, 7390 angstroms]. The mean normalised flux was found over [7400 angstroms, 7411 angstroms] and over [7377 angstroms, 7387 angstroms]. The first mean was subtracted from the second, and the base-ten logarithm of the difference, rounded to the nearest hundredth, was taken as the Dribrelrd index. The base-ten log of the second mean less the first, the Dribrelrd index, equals -1.35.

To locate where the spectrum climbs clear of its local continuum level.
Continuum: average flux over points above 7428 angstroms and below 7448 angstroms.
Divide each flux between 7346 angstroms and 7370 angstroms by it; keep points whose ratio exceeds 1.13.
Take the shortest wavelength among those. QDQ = 7347.86 angstroms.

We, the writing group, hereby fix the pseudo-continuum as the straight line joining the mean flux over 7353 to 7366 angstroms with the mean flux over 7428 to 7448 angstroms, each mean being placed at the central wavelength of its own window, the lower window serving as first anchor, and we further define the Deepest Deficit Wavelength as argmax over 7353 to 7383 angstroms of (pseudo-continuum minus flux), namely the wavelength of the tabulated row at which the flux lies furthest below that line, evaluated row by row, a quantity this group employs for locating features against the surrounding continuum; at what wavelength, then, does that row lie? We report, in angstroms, 7354.63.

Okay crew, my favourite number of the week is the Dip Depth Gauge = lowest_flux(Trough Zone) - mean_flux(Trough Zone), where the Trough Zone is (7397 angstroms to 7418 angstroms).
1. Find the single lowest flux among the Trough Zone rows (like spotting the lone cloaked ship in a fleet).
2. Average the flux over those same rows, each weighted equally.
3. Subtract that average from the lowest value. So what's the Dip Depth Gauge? -1.3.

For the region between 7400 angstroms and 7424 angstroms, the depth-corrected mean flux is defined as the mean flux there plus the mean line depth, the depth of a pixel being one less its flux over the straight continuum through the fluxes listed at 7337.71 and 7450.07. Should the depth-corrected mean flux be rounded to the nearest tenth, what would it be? 12.0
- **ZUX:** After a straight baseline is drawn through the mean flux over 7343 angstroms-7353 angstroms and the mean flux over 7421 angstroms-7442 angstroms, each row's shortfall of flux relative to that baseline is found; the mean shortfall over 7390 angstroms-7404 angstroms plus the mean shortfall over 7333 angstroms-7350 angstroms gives 0.58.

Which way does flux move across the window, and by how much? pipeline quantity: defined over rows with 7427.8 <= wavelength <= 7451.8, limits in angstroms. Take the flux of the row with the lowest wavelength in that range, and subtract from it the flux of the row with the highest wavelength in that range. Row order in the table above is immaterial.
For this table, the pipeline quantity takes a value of -3.7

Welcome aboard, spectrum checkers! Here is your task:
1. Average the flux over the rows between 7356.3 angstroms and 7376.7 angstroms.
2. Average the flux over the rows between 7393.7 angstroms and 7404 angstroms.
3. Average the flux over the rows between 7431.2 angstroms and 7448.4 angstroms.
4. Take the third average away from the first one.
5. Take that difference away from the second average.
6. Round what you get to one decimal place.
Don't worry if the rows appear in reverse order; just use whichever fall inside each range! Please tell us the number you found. 9.7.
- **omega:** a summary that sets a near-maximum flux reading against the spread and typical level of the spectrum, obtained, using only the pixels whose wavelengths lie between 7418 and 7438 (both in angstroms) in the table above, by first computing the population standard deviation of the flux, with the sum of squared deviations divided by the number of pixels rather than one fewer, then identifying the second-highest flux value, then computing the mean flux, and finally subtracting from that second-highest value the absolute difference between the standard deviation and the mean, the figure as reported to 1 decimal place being 1.7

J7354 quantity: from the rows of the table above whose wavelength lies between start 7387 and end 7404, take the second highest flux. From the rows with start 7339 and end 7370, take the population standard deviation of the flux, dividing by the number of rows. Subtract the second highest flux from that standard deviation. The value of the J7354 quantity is -9.3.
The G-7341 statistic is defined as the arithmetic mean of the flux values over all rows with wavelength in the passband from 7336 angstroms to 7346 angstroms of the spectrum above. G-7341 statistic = 11.5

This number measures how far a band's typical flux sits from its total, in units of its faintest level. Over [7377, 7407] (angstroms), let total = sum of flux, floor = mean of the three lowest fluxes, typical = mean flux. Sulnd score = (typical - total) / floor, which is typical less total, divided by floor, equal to -8.6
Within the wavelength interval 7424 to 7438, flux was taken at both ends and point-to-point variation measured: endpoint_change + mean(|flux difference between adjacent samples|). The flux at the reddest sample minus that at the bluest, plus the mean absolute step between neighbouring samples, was -1.7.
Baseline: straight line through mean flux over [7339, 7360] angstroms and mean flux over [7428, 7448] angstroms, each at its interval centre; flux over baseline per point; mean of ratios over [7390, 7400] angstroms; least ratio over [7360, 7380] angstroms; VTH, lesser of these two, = 0.80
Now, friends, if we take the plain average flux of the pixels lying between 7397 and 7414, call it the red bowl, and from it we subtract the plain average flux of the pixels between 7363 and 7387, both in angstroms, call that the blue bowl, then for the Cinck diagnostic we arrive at -1.2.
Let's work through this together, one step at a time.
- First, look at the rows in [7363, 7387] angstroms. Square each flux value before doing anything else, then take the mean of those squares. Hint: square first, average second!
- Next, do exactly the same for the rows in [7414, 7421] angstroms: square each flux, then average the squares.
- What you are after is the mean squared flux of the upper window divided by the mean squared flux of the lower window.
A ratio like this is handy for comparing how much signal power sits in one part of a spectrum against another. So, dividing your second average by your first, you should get 0.87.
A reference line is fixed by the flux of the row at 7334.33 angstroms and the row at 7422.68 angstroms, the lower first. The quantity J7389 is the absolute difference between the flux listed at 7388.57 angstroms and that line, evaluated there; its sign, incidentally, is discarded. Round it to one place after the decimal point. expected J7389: 1.6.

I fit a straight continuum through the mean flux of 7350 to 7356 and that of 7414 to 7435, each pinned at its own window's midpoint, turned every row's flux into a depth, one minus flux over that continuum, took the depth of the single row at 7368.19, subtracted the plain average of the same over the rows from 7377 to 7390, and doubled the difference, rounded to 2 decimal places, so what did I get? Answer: -0.68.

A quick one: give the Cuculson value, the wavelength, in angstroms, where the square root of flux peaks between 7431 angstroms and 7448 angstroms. 7446.64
